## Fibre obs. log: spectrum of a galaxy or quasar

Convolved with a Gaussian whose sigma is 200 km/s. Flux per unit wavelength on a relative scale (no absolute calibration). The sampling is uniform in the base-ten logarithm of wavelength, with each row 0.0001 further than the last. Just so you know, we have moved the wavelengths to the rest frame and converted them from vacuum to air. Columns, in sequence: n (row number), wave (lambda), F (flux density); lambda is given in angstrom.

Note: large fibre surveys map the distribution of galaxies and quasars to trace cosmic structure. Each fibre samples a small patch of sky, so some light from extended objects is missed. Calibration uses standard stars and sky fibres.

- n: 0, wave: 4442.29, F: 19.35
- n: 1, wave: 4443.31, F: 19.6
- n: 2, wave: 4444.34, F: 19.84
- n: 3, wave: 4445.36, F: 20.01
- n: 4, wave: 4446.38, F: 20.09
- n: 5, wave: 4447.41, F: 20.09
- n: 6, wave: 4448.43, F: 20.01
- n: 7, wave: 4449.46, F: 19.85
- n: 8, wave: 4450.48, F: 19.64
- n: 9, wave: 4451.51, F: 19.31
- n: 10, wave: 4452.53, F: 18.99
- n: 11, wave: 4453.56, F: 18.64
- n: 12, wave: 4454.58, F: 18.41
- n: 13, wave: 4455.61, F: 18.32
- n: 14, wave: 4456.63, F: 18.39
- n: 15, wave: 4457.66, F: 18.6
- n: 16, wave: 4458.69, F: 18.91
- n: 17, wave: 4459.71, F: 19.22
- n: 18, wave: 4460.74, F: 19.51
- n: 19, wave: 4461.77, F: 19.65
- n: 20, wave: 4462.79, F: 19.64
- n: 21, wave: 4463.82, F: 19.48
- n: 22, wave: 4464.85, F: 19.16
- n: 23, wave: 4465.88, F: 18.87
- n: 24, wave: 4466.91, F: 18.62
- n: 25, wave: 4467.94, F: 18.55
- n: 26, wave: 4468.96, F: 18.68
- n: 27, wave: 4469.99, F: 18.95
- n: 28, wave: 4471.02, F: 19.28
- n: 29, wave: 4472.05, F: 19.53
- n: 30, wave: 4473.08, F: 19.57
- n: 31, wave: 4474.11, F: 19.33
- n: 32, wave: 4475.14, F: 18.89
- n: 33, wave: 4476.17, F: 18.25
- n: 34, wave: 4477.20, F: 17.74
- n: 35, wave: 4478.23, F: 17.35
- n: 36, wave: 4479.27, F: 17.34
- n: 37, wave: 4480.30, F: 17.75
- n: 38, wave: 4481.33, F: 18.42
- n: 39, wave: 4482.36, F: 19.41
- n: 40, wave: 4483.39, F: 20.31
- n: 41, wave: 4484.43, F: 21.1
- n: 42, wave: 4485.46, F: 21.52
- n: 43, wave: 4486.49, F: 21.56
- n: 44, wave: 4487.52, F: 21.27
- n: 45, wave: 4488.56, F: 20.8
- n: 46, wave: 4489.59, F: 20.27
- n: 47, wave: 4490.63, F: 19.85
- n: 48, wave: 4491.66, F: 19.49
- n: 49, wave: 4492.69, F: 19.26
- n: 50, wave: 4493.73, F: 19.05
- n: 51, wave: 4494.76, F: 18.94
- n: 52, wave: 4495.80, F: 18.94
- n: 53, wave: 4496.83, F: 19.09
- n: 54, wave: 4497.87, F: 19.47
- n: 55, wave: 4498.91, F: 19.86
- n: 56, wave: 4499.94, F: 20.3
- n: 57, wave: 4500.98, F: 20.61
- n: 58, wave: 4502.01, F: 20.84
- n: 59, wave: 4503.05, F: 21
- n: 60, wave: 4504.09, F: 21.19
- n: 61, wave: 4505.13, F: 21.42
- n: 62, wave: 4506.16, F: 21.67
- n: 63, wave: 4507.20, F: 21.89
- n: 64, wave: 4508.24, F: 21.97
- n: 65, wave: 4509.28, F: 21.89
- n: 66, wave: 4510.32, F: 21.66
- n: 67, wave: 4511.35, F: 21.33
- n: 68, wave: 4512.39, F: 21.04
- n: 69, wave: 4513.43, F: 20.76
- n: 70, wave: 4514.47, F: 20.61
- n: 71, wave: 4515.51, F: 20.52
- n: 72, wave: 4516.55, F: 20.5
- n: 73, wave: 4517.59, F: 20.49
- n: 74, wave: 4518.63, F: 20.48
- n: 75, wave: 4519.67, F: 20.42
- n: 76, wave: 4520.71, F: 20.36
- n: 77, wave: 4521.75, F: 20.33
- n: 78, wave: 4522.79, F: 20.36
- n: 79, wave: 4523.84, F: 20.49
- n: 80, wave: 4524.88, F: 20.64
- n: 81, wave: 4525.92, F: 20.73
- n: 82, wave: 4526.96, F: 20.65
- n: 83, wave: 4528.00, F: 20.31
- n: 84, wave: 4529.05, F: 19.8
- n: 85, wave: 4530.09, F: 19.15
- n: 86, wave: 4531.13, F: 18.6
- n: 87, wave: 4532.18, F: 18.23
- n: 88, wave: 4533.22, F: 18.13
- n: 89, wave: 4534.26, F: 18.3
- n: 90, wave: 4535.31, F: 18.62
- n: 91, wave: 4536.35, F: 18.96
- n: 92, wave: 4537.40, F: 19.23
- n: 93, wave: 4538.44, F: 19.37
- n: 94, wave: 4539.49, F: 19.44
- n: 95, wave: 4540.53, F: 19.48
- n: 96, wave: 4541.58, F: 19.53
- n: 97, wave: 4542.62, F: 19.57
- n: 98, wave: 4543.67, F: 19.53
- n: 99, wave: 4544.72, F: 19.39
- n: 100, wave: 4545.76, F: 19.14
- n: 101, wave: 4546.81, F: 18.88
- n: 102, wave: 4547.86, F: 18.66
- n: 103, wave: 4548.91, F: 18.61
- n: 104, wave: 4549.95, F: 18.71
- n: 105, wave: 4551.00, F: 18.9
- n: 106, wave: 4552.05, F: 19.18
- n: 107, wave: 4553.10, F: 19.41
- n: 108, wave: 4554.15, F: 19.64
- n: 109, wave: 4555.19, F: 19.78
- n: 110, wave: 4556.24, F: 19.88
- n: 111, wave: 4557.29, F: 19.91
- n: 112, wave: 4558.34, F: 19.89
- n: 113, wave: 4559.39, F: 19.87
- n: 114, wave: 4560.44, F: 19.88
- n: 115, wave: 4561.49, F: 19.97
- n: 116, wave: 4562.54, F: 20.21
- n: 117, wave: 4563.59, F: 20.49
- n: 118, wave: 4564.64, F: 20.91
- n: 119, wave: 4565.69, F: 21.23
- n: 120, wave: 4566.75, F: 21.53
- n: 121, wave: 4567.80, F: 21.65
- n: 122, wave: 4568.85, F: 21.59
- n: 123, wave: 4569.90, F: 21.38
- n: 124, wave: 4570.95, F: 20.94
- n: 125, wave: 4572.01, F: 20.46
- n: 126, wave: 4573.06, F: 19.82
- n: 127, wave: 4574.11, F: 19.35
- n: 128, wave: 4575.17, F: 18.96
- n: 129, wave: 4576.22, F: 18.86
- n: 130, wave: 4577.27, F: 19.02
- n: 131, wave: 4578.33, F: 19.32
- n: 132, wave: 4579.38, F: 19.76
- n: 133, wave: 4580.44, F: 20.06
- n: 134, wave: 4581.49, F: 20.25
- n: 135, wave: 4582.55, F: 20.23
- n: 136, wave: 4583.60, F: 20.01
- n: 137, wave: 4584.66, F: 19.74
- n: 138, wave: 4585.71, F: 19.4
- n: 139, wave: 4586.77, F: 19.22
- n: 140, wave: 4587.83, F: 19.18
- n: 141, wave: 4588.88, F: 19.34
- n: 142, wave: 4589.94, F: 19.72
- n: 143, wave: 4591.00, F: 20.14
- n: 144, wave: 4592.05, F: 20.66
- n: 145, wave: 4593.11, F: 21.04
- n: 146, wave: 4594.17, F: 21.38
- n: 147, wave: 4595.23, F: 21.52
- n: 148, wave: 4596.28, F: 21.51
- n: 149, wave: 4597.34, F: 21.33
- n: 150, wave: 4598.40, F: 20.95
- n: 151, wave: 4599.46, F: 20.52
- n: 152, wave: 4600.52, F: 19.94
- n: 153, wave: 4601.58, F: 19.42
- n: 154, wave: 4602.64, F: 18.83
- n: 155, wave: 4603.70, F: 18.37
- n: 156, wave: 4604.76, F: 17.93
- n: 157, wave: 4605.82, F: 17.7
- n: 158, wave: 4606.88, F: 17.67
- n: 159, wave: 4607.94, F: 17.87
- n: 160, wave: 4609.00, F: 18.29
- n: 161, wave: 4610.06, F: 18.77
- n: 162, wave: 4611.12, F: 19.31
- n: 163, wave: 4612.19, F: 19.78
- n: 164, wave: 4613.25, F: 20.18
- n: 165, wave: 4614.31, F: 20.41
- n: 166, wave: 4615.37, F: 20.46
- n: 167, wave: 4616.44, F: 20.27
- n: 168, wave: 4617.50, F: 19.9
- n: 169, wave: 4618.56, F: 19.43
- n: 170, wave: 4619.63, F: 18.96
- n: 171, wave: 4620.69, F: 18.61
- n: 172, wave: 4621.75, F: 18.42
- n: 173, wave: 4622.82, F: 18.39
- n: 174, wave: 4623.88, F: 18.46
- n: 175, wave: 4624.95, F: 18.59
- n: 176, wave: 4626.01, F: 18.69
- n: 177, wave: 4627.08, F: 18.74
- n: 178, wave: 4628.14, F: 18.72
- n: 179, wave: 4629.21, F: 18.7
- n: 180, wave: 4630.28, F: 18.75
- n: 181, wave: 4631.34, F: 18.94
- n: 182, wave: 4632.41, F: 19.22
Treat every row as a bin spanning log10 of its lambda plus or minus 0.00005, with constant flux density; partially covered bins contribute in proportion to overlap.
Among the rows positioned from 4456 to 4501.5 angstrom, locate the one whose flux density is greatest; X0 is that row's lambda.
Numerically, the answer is 4486.49 angstrom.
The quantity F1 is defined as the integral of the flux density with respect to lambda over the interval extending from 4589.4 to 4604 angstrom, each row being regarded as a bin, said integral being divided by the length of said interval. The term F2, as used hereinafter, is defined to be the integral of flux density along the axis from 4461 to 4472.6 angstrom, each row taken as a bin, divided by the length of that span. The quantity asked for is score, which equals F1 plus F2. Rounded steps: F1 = 20.4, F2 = 19.1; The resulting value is 39.5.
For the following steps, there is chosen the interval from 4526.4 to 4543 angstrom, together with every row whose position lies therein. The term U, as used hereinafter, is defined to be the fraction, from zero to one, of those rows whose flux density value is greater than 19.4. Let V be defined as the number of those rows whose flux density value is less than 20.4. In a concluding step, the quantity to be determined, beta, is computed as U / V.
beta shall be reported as 0.03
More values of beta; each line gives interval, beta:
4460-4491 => 0.02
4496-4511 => 0.23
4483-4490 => 0.50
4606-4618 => 0.06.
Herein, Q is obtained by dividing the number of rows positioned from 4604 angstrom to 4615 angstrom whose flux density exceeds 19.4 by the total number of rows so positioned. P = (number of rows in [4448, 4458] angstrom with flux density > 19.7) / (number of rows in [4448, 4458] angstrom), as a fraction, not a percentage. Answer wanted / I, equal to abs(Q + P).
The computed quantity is 0.50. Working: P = 0.2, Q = 0.3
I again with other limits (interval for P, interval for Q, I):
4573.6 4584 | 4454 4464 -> 0.90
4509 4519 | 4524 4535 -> 1.50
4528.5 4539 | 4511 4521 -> 1.10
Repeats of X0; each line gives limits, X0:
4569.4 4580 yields 4569.90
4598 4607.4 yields 4598.40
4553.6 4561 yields 4557.29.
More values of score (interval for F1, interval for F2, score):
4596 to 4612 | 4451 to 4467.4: 38.2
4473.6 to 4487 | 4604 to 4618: 38.3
